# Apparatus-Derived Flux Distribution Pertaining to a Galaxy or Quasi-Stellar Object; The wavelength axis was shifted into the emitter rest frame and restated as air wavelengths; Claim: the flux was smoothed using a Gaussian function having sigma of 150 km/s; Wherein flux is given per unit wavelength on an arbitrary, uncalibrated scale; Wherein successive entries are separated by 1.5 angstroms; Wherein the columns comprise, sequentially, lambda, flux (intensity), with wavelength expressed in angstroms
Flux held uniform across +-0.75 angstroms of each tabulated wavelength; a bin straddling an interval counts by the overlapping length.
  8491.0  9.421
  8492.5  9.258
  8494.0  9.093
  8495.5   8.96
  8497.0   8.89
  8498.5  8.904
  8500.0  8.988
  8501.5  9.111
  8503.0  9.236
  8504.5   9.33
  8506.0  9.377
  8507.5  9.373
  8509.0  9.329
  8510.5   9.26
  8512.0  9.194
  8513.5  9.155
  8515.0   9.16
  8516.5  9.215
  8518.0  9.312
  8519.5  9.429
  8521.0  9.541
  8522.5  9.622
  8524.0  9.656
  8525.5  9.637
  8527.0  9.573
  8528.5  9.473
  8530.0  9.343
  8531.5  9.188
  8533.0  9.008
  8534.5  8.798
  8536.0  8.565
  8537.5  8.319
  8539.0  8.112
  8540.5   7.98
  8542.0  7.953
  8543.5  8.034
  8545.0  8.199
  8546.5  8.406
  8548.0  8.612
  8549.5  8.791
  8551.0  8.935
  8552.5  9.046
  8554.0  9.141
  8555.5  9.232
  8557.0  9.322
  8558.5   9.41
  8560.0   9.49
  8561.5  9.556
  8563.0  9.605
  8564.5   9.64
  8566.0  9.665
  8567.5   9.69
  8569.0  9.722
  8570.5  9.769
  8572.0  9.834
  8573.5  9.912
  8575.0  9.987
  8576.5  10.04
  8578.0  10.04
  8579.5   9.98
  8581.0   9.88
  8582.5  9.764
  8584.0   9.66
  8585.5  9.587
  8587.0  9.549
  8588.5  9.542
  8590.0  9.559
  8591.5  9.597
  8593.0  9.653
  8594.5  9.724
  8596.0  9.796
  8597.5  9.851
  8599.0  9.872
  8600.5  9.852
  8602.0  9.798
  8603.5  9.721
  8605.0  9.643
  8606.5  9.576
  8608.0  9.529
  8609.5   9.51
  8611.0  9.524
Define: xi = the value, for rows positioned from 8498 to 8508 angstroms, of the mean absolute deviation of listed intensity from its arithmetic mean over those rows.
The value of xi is 0.16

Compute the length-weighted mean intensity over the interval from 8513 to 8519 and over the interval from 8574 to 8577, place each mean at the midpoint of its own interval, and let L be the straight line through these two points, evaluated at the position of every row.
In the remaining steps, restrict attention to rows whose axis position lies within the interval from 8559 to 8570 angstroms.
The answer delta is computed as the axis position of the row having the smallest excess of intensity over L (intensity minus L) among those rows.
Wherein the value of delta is 8560.0 angstroms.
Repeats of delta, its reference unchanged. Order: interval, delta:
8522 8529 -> 8528.5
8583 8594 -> 8590.0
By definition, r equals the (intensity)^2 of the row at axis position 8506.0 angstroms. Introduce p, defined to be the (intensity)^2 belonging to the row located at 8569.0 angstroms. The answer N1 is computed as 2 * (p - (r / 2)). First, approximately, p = 95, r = 88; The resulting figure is 101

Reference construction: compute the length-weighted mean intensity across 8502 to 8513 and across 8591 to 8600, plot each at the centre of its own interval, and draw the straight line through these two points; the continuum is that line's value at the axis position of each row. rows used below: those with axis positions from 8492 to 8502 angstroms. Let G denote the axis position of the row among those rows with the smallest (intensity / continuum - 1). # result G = 8497.0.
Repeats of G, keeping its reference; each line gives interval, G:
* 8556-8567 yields 8557.0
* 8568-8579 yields 8569.0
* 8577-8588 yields 8587.0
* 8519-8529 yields 8528.5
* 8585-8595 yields 8588.5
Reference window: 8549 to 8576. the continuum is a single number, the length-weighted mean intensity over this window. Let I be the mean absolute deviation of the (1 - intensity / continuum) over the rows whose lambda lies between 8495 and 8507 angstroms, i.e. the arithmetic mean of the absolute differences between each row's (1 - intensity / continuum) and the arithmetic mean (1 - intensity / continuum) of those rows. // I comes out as 0.017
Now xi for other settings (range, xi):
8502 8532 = 0.13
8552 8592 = 0.20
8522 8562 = 0.49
